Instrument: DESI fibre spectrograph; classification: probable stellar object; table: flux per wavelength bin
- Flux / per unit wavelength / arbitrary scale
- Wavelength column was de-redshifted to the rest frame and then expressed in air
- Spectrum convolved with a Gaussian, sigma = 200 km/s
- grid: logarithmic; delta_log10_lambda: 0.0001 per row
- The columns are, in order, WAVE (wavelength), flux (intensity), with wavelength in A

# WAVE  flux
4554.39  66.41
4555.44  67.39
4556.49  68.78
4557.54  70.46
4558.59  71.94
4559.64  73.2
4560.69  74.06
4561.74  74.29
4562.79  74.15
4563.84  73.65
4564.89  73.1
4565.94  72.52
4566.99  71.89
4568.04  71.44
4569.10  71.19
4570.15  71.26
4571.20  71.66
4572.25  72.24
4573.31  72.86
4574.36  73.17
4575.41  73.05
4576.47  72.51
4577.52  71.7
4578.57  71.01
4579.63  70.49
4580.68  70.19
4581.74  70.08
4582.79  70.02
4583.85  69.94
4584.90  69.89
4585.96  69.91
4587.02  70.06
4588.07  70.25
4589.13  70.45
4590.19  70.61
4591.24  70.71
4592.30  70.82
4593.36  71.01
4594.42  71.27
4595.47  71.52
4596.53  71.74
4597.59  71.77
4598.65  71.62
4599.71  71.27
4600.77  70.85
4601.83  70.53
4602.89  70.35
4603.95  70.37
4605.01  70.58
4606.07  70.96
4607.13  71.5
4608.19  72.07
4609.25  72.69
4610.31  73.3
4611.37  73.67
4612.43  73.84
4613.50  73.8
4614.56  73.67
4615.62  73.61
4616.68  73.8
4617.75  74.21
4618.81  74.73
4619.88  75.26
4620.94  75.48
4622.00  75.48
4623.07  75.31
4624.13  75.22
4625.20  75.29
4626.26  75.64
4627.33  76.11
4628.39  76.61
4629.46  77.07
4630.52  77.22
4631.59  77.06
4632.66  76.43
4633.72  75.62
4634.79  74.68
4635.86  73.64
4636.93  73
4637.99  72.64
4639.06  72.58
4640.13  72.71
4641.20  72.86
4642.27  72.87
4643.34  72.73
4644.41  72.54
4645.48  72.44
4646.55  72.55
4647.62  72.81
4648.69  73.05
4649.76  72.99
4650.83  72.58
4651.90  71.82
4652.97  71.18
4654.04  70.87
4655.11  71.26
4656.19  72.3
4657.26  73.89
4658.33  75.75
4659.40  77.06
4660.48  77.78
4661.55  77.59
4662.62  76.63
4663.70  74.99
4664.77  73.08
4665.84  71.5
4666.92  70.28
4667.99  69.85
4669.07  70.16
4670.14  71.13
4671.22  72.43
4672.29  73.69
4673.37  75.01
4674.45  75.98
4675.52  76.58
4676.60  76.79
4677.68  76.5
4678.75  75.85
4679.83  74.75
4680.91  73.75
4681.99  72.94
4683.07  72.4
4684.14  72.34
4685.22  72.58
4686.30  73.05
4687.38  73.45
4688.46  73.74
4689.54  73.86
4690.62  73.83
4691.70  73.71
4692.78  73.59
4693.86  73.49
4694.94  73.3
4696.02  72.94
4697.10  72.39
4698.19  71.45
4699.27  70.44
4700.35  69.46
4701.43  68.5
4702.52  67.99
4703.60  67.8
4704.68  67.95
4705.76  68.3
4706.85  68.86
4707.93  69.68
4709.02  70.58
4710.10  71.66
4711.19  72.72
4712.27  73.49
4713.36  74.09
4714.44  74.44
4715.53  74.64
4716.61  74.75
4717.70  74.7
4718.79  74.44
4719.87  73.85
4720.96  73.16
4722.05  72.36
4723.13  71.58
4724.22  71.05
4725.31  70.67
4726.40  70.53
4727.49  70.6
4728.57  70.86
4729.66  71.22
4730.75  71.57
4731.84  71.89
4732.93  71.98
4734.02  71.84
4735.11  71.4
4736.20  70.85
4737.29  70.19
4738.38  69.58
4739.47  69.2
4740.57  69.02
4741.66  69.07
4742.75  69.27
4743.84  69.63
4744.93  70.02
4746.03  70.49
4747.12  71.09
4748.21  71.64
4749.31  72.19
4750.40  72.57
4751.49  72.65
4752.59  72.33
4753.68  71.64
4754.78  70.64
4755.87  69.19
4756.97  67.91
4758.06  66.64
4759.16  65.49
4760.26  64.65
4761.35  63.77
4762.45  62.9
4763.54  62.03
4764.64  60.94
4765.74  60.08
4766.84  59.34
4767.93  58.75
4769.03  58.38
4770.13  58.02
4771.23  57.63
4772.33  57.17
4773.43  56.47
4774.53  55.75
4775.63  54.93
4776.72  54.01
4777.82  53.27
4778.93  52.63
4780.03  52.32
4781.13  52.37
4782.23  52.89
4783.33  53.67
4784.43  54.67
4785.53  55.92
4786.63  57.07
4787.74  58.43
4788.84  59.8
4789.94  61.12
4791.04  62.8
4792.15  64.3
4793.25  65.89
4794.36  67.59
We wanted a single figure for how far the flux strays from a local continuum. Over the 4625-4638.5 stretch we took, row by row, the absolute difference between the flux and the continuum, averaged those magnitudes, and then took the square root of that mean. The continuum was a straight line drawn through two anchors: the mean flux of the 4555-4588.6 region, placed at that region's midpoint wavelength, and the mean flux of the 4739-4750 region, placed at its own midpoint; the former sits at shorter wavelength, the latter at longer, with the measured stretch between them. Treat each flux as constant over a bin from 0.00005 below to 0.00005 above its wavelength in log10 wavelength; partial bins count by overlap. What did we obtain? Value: 2.10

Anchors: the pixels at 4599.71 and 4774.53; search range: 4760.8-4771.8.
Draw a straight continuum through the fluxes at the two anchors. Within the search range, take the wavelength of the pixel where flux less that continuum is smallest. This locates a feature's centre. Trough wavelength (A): 4771.23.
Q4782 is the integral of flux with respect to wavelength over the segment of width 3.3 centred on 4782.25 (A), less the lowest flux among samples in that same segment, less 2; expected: 121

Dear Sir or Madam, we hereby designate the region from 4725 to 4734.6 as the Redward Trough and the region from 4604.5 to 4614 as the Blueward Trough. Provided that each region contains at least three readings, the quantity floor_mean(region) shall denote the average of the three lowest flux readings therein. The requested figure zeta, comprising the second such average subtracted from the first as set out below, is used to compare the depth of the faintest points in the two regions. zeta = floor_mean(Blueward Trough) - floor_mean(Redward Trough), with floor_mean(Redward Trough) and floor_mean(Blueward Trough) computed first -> 0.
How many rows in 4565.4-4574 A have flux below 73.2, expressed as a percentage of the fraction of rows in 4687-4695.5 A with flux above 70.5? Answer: 800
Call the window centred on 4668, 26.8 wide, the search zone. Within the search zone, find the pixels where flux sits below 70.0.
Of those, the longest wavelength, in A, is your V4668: 4667.99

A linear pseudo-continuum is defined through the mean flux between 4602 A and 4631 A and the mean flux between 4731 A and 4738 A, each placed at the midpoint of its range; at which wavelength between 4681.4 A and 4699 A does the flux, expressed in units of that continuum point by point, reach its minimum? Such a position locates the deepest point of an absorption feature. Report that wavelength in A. 4698.19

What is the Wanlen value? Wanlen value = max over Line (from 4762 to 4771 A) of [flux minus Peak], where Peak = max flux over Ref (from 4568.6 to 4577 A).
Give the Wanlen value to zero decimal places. -10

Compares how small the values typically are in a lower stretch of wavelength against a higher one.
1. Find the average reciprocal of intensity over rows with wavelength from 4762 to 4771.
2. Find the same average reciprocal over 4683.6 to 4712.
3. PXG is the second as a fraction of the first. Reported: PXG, 0.84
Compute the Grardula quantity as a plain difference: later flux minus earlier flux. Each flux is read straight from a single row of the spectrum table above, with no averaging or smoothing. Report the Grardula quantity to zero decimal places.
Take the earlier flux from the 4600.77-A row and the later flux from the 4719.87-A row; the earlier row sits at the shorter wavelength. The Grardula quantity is 3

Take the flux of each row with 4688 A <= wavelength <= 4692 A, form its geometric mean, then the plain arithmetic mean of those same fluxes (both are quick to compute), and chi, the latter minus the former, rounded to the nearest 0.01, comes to 0.00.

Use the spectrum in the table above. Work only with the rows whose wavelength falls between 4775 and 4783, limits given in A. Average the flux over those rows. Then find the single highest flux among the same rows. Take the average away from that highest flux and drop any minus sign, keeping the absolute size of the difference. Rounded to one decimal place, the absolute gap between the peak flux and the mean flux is 1.7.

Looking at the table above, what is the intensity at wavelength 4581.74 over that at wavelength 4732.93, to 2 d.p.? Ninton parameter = 0.97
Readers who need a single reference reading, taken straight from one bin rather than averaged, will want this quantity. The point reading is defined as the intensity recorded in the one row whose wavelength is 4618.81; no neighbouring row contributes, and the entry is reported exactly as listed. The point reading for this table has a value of 74.73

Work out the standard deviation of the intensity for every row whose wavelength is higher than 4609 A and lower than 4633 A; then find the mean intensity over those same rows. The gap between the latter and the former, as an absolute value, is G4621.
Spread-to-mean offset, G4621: 73.7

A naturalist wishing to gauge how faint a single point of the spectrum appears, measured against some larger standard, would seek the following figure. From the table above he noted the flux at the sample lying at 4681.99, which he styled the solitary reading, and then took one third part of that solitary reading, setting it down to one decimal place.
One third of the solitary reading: 24.3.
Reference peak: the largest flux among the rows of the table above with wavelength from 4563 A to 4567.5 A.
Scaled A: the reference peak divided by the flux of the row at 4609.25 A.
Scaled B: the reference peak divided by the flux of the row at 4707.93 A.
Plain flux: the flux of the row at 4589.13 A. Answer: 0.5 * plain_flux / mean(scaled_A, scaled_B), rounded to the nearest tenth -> 34.0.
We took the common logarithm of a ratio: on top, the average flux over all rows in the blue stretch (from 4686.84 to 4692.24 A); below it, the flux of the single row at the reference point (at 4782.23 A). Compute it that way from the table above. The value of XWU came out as 0.14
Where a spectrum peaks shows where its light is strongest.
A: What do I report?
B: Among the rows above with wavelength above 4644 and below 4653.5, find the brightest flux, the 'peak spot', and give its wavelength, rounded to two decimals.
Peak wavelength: 4648.69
